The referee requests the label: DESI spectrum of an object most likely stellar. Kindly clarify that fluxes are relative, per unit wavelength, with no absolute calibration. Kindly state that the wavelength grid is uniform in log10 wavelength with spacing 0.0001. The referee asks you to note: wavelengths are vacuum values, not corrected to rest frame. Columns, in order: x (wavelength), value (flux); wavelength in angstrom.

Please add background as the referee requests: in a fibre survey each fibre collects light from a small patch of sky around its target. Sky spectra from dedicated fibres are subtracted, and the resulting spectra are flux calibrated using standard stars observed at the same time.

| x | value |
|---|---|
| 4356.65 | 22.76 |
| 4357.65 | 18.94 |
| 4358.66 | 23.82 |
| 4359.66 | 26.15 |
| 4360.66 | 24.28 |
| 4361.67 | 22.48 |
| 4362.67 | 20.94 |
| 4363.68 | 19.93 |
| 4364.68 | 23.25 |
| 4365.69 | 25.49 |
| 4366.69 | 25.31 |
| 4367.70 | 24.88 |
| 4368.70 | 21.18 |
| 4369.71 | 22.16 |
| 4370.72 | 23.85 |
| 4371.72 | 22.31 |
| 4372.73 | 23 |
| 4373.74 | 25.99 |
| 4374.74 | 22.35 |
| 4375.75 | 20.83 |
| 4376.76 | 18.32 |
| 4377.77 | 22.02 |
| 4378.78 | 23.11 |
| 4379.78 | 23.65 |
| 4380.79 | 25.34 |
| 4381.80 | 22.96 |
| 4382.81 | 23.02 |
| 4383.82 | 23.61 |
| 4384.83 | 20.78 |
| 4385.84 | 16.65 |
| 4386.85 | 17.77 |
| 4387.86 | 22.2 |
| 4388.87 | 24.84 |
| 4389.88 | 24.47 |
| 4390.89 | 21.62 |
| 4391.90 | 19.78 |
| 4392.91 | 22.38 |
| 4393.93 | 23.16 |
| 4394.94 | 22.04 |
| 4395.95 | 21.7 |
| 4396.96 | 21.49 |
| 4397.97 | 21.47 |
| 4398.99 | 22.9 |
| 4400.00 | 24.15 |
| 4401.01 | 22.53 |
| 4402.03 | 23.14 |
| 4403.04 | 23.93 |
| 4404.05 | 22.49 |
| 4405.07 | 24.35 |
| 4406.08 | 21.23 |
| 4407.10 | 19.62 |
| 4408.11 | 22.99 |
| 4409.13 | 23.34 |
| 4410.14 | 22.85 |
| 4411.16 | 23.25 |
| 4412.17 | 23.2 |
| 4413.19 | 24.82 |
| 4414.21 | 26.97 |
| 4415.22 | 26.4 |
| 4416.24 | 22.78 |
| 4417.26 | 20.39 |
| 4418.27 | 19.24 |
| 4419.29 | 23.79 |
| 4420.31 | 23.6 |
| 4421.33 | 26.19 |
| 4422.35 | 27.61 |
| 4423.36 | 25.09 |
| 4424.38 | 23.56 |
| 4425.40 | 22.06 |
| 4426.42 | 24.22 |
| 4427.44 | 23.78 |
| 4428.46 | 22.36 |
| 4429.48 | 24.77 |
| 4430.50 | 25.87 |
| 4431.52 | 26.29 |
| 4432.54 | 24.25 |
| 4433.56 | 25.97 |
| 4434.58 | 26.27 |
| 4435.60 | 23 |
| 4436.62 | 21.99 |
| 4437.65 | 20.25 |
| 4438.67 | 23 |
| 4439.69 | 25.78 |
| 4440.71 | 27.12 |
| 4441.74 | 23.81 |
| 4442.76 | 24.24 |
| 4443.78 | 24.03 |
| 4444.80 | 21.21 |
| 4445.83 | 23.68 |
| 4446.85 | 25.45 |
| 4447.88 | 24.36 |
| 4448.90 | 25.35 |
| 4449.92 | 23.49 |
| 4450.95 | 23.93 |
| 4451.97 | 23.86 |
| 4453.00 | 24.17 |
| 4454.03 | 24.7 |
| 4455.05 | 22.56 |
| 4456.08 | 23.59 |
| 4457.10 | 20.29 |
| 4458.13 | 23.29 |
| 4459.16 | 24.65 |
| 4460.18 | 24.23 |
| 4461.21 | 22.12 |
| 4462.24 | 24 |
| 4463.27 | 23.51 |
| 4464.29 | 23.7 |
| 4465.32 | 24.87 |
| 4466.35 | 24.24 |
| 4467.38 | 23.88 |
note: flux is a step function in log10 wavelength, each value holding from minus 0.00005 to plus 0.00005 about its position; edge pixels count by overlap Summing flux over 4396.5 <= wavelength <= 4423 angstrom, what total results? 605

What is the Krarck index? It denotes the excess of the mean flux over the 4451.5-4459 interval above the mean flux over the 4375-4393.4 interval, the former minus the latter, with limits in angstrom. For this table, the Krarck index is 1.4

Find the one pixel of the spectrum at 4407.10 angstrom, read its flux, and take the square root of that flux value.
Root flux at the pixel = 4.43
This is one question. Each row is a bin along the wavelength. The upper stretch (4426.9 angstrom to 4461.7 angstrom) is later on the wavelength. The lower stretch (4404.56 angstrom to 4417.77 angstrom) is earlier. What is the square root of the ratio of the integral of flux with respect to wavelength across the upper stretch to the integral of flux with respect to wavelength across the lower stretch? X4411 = 1.6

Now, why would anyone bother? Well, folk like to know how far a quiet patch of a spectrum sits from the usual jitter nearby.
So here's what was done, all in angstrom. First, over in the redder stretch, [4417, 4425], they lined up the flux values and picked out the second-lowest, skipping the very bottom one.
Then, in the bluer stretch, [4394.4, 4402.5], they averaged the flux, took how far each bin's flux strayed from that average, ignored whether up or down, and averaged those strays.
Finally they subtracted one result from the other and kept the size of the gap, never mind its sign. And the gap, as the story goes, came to 19.6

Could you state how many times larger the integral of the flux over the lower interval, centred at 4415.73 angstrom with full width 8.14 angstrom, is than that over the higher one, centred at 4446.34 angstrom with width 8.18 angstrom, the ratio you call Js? 0.97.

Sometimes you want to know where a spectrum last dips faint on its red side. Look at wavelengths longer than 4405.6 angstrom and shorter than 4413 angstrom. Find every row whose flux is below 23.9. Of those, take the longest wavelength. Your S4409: 4412.17 angstrom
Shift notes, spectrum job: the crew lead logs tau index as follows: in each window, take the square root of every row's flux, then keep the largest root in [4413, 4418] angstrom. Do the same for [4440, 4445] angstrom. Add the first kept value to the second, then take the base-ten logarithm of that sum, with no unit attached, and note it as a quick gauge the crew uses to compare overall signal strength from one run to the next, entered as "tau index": 1.02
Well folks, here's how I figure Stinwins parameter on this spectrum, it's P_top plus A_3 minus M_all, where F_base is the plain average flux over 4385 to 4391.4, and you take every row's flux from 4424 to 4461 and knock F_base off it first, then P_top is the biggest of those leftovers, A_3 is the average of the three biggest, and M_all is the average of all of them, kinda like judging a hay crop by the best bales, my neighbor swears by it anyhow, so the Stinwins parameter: 8.5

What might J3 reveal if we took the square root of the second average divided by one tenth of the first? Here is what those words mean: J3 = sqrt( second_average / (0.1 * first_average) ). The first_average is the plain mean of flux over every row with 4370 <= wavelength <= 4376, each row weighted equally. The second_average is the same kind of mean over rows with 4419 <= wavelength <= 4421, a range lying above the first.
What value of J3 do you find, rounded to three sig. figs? 3.21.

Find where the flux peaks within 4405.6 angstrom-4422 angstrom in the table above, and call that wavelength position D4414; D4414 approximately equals 4414.21 angstrom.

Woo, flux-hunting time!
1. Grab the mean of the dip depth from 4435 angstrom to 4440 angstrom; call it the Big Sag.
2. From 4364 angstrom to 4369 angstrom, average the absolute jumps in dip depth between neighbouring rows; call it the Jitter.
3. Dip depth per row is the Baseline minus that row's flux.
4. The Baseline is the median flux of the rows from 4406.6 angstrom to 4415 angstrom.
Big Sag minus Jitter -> -1.2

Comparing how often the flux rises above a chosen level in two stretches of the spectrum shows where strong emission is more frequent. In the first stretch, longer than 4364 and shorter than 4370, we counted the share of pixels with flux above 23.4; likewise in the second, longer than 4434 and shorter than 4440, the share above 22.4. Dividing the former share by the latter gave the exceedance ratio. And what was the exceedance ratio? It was 0.75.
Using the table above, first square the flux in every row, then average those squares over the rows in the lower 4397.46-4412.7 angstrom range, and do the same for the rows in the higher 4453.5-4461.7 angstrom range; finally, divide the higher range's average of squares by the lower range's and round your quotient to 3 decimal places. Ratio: 1.038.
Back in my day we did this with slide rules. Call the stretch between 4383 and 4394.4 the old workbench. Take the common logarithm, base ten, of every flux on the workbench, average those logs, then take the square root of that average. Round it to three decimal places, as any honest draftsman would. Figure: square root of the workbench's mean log 1.154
